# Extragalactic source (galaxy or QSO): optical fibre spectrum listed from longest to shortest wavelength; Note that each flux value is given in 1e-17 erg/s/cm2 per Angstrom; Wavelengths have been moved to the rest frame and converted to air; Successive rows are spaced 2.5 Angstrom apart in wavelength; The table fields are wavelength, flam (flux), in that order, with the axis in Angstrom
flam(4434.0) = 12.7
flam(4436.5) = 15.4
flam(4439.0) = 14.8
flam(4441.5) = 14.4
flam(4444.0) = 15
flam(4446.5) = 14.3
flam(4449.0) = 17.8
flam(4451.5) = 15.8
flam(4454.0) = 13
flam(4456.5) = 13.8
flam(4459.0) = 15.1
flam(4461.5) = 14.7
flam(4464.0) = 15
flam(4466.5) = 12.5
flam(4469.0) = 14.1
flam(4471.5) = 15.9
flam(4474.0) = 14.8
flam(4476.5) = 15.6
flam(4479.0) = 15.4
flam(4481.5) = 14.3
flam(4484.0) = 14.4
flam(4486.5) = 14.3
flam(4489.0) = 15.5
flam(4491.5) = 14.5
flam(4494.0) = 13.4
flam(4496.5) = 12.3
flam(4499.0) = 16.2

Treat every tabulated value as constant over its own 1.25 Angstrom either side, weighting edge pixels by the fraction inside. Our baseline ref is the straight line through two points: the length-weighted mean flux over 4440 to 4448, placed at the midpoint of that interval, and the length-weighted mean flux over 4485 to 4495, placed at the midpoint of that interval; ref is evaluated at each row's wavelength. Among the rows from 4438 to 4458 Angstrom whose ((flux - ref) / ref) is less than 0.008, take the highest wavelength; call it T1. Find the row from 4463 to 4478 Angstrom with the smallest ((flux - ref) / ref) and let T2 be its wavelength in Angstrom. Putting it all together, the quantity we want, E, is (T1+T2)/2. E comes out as 4461.5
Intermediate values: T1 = 4456.5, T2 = 4466.5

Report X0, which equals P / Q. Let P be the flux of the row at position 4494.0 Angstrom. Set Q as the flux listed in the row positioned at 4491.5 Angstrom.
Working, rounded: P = 13.4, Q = 14.5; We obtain 0.92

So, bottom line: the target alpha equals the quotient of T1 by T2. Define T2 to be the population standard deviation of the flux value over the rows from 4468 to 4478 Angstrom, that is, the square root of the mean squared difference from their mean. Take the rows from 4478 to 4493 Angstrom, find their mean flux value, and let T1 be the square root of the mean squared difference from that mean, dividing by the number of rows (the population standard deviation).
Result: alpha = 0.7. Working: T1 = 0.51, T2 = 0.70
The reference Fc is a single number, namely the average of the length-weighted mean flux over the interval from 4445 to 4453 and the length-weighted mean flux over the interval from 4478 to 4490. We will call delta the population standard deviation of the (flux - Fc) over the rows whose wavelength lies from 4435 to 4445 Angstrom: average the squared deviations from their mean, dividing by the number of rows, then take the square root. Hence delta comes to 0.4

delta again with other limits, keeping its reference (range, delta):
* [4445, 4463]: 1.4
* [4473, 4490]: 0.5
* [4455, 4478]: 1.0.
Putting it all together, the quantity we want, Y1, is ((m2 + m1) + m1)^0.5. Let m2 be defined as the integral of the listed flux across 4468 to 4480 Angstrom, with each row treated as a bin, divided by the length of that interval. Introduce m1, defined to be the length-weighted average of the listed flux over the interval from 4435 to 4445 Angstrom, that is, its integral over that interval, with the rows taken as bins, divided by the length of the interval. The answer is 6.70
